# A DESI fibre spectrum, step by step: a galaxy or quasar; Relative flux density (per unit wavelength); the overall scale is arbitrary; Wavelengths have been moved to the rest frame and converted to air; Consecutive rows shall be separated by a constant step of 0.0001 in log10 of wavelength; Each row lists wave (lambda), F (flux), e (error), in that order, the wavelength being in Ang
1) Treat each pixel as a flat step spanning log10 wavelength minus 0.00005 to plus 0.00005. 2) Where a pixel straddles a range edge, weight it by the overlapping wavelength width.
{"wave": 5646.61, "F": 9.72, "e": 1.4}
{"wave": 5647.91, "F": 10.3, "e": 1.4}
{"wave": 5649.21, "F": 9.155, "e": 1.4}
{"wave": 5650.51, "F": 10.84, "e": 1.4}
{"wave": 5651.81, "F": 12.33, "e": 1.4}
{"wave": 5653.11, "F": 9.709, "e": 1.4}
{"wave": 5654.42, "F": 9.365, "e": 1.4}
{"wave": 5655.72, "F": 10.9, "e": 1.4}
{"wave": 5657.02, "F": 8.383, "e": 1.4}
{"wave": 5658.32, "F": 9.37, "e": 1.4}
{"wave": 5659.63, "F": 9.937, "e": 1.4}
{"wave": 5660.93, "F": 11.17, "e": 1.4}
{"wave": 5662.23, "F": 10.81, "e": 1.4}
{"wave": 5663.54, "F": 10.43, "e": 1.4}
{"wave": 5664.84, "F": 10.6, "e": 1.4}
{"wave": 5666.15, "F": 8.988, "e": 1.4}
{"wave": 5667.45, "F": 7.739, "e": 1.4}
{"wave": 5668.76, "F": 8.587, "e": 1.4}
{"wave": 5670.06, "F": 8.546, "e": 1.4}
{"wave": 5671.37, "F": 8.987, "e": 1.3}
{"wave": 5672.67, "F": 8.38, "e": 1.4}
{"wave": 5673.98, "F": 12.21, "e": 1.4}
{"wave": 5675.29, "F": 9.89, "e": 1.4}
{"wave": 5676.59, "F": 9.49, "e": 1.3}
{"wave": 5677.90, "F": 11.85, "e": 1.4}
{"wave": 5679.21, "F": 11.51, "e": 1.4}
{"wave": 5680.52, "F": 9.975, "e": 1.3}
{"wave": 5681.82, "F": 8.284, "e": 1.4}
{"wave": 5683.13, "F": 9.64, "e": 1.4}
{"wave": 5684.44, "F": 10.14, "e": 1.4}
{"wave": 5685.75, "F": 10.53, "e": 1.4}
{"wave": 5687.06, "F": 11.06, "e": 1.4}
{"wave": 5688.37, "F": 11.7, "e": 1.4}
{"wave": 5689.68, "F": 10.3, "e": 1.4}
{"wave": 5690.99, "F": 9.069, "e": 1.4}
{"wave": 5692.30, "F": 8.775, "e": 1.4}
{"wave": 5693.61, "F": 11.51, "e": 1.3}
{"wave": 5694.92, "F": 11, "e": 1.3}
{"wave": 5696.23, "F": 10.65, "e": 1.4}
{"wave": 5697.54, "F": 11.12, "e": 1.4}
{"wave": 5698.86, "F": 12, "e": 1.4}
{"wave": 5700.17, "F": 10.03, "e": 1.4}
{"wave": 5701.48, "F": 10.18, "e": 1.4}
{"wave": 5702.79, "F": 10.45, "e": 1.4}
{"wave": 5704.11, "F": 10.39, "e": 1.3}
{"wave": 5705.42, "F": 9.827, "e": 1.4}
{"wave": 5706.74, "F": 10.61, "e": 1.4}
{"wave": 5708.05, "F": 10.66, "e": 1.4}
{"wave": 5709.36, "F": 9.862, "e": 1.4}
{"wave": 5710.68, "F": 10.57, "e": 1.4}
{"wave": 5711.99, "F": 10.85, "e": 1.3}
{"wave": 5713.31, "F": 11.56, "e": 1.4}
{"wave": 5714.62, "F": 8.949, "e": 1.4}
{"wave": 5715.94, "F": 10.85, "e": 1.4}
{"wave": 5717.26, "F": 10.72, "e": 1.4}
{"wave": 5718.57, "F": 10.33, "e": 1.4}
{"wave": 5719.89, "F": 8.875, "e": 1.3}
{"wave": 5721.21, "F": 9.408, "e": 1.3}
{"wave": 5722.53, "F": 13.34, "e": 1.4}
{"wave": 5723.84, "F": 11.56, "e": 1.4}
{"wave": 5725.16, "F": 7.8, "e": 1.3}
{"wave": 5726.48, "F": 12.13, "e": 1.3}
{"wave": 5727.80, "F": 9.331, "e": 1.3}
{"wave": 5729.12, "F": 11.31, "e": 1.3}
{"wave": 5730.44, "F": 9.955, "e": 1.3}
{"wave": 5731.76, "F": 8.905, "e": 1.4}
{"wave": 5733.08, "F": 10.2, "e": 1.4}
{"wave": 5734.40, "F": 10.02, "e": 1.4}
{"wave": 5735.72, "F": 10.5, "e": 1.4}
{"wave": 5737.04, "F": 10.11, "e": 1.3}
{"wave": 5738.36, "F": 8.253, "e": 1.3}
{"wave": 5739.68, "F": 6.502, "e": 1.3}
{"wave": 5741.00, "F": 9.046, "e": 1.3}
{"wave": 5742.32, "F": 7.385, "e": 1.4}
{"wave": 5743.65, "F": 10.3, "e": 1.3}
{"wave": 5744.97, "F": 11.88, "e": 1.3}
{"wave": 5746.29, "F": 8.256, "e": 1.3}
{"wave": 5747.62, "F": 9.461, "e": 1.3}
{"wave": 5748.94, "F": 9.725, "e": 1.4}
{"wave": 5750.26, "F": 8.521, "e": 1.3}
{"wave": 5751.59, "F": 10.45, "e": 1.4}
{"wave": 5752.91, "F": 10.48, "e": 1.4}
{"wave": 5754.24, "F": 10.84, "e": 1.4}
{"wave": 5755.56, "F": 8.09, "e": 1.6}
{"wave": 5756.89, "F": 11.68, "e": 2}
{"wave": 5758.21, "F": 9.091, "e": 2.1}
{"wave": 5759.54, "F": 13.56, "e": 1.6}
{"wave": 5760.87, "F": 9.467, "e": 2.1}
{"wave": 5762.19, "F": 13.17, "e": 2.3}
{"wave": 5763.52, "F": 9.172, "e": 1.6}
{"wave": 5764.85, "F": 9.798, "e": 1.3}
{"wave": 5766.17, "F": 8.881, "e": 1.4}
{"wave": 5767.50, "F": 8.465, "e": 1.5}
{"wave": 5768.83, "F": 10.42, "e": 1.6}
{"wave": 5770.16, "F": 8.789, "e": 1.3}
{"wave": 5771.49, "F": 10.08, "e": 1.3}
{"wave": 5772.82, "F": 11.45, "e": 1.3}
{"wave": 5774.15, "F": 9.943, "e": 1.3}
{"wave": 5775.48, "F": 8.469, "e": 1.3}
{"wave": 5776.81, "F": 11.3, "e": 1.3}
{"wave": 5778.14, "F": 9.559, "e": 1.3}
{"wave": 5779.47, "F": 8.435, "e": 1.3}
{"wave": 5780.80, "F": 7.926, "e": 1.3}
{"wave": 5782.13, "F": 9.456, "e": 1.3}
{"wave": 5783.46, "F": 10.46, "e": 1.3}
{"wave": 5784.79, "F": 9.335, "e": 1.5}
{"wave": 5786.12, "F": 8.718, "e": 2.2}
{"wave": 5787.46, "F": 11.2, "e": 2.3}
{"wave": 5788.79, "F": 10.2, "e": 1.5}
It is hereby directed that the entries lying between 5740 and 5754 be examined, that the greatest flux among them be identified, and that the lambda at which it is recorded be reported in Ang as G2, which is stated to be 5744.97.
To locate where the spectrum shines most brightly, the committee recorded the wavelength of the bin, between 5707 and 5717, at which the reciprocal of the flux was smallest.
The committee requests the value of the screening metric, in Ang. 5713.31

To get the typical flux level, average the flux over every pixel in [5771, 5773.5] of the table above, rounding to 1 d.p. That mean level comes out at 10.8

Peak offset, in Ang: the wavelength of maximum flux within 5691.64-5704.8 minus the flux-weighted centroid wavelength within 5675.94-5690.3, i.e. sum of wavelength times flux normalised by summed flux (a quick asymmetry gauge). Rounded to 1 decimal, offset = 15.7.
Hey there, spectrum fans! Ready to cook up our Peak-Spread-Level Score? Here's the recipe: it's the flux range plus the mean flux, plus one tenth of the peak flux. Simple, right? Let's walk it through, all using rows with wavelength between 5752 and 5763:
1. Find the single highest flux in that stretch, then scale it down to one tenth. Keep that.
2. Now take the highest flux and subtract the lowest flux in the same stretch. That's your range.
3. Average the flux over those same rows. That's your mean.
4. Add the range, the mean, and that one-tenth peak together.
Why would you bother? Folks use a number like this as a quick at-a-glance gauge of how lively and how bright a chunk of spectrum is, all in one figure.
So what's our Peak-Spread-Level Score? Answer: 17.6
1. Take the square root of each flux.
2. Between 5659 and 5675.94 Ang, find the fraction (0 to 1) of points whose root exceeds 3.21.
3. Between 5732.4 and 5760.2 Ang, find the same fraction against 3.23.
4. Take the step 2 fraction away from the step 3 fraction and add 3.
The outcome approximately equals 2.9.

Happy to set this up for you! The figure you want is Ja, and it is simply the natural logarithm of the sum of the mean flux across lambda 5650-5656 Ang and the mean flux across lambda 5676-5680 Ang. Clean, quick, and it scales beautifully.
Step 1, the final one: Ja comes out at 3.07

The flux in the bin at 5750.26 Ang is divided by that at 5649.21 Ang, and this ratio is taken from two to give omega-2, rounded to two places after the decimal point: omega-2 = 1.07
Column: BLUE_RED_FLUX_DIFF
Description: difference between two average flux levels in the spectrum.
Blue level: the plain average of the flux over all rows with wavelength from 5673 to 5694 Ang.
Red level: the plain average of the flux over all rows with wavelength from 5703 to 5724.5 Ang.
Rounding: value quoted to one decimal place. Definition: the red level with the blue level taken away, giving 0.2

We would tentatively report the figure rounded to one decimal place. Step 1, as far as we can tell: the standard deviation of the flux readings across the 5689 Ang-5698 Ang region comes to 1.0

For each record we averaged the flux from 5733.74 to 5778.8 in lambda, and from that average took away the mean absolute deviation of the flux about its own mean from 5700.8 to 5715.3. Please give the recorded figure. 9.32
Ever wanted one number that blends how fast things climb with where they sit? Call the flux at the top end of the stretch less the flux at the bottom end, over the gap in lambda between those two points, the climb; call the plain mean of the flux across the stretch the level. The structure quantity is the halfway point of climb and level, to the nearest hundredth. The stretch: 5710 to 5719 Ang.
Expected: 5.26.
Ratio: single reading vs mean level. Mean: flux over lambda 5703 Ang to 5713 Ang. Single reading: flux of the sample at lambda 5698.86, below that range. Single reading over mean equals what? 1.15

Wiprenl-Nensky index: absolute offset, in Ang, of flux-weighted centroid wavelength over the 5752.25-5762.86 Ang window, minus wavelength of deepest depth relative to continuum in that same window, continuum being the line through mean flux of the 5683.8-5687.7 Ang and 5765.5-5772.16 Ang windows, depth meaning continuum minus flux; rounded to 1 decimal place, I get 2.2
